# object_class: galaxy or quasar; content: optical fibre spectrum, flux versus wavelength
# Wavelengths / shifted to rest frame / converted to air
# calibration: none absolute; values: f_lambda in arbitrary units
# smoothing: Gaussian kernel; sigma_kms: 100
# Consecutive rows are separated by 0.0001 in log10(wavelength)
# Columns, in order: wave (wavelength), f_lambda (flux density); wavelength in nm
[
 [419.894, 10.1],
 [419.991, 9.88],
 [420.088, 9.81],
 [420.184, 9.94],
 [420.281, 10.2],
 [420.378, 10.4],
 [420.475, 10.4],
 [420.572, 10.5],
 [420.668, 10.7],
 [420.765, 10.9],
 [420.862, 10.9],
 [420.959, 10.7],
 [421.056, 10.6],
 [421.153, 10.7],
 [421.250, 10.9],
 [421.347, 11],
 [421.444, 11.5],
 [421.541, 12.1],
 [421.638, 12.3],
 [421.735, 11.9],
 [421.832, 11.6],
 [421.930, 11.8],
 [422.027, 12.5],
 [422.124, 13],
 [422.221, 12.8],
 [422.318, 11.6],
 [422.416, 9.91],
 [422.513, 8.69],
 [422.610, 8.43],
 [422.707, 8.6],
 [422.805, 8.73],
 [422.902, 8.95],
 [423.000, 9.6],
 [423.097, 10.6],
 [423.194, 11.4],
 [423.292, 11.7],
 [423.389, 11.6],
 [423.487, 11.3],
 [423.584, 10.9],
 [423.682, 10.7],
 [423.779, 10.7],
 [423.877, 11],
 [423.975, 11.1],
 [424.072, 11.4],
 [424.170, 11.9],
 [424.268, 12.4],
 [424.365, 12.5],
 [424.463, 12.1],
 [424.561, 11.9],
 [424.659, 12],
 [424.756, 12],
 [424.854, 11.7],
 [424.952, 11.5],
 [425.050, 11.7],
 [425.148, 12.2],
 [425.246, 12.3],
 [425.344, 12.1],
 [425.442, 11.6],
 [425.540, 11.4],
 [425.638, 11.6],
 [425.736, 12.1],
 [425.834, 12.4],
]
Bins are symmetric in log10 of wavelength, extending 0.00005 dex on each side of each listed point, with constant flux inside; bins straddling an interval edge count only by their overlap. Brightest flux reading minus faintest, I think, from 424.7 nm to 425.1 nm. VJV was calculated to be 0.5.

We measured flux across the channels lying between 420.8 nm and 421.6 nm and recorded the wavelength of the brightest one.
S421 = 421.541 nm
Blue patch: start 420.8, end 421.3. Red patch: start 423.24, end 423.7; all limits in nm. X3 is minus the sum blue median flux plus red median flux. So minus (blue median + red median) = -22.0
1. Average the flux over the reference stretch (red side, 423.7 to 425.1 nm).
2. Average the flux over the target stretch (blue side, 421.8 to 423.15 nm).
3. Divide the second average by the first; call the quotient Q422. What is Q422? 0.90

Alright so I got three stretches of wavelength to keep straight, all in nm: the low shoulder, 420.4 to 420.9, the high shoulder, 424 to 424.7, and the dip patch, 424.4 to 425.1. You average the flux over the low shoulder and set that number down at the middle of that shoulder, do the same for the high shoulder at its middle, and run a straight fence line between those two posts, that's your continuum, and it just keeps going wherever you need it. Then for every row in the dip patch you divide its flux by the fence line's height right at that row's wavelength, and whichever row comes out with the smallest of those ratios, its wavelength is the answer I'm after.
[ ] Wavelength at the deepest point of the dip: 424.952 nm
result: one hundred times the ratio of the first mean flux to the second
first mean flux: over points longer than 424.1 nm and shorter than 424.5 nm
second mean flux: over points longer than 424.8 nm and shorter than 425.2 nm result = 104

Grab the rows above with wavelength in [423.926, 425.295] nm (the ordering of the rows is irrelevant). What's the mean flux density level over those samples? 11.9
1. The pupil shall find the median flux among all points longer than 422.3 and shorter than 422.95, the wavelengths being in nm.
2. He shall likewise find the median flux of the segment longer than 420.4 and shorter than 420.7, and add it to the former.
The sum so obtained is 19.2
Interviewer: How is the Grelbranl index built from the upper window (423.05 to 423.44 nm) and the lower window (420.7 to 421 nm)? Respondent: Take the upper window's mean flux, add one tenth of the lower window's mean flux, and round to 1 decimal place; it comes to 12.4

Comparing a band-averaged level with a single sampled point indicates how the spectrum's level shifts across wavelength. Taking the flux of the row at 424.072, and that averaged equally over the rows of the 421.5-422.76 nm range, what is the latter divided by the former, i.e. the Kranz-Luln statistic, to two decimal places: 0.98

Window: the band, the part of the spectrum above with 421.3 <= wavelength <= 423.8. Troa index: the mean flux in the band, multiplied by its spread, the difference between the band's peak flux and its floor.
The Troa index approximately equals 50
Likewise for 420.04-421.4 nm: 13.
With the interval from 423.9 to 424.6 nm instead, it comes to 17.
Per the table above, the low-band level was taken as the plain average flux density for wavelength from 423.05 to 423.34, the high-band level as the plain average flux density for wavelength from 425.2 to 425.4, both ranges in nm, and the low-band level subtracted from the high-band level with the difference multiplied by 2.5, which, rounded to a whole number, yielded 2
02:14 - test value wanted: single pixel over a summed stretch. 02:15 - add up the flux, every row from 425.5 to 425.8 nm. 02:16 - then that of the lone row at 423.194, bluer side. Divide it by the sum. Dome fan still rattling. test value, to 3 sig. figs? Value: 0.325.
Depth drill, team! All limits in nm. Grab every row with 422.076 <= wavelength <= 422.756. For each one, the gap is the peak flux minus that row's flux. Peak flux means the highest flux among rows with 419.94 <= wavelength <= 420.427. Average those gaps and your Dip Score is -0.03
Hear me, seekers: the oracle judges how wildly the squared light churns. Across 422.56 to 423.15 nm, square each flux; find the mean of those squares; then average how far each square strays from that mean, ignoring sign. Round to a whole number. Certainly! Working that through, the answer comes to 12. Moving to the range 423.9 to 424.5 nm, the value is 10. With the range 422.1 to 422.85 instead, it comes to 36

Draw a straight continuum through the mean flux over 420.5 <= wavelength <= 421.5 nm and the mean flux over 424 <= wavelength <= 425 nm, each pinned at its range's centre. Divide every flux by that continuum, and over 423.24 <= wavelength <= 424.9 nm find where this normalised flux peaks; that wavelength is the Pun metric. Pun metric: 424.365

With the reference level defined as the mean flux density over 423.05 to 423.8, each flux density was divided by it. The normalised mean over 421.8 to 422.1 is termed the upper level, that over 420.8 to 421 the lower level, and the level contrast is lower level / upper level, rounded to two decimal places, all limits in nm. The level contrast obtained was 0.90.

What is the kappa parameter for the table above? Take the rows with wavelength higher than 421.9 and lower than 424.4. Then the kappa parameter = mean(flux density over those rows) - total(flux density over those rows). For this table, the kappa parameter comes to -273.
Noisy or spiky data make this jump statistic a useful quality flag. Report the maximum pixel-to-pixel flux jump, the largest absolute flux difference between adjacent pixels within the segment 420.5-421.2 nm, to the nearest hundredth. 0.20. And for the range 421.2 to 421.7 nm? 0.60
